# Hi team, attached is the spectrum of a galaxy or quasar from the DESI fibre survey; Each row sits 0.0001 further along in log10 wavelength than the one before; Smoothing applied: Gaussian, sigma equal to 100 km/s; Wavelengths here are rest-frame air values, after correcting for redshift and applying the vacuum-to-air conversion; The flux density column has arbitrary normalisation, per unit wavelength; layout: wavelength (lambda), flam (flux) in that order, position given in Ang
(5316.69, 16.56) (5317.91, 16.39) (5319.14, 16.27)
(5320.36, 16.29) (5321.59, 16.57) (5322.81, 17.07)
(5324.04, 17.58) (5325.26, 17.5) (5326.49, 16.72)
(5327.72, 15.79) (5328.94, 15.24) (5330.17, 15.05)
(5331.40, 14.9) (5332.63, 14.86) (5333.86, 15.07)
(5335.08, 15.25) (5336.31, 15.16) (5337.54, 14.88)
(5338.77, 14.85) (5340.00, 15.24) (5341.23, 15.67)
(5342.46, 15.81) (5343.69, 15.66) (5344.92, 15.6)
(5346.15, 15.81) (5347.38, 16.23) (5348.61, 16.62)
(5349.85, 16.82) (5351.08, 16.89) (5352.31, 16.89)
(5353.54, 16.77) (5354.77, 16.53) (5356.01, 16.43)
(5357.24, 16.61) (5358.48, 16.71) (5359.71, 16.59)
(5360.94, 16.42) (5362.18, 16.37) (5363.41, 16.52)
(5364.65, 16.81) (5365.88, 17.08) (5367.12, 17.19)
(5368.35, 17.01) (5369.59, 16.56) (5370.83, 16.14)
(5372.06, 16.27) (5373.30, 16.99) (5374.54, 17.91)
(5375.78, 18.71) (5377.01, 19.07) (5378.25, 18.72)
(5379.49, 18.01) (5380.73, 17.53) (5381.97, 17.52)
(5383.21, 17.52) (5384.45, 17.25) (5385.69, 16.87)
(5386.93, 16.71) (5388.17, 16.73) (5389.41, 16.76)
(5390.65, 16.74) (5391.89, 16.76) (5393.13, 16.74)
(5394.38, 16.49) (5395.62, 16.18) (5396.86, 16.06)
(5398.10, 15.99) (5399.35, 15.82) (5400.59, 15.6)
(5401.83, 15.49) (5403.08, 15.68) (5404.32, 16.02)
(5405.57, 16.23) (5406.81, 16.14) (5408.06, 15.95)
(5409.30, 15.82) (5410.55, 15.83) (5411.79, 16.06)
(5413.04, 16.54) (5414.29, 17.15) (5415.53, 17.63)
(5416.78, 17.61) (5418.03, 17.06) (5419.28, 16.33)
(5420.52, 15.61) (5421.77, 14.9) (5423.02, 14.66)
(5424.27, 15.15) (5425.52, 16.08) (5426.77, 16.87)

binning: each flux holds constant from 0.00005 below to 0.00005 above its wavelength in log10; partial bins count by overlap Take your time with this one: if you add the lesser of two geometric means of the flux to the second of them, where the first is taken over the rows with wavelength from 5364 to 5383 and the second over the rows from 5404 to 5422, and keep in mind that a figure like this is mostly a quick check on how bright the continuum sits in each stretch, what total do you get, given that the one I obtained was 32.6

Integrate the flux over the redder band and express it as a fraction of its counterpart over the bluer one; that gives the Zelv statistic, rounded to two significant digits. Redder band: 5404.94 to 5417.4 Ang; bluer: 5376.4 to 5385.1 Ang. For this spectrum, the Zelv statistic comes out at 1.3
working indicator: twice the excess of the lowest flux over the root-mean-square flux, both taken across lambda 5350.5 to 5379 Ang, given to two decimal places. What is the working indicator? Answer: -1.77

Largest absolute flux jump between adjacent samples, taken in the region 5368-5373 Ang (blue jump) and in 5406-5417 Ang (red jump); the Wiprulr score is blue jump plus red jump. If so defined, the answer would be 1.06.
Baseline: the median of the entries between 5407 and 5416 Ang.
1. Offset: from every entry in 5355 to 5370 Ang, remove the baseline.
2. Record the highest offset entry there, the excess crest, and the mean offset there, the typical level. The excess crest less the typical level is 0.50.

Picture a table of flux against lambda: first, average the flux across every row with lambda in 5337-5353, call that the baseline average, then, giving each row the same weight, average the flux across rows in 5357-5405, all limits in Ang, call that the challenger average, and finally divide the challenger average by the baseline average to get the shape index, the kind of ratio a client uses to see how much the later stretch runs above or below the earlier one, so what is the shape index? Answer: 1.06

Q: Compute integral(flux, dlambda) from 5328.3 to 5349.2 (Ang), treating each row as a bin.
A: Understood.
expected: 322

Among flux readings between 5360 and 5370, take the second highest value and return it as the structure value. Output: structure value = 17.08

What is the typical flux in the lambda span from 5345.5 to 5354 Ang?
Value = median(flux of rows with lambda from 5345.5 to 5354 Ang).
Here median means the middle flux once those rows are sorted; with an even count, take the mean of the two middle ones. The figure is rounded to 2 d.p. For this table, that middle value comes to 16.77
